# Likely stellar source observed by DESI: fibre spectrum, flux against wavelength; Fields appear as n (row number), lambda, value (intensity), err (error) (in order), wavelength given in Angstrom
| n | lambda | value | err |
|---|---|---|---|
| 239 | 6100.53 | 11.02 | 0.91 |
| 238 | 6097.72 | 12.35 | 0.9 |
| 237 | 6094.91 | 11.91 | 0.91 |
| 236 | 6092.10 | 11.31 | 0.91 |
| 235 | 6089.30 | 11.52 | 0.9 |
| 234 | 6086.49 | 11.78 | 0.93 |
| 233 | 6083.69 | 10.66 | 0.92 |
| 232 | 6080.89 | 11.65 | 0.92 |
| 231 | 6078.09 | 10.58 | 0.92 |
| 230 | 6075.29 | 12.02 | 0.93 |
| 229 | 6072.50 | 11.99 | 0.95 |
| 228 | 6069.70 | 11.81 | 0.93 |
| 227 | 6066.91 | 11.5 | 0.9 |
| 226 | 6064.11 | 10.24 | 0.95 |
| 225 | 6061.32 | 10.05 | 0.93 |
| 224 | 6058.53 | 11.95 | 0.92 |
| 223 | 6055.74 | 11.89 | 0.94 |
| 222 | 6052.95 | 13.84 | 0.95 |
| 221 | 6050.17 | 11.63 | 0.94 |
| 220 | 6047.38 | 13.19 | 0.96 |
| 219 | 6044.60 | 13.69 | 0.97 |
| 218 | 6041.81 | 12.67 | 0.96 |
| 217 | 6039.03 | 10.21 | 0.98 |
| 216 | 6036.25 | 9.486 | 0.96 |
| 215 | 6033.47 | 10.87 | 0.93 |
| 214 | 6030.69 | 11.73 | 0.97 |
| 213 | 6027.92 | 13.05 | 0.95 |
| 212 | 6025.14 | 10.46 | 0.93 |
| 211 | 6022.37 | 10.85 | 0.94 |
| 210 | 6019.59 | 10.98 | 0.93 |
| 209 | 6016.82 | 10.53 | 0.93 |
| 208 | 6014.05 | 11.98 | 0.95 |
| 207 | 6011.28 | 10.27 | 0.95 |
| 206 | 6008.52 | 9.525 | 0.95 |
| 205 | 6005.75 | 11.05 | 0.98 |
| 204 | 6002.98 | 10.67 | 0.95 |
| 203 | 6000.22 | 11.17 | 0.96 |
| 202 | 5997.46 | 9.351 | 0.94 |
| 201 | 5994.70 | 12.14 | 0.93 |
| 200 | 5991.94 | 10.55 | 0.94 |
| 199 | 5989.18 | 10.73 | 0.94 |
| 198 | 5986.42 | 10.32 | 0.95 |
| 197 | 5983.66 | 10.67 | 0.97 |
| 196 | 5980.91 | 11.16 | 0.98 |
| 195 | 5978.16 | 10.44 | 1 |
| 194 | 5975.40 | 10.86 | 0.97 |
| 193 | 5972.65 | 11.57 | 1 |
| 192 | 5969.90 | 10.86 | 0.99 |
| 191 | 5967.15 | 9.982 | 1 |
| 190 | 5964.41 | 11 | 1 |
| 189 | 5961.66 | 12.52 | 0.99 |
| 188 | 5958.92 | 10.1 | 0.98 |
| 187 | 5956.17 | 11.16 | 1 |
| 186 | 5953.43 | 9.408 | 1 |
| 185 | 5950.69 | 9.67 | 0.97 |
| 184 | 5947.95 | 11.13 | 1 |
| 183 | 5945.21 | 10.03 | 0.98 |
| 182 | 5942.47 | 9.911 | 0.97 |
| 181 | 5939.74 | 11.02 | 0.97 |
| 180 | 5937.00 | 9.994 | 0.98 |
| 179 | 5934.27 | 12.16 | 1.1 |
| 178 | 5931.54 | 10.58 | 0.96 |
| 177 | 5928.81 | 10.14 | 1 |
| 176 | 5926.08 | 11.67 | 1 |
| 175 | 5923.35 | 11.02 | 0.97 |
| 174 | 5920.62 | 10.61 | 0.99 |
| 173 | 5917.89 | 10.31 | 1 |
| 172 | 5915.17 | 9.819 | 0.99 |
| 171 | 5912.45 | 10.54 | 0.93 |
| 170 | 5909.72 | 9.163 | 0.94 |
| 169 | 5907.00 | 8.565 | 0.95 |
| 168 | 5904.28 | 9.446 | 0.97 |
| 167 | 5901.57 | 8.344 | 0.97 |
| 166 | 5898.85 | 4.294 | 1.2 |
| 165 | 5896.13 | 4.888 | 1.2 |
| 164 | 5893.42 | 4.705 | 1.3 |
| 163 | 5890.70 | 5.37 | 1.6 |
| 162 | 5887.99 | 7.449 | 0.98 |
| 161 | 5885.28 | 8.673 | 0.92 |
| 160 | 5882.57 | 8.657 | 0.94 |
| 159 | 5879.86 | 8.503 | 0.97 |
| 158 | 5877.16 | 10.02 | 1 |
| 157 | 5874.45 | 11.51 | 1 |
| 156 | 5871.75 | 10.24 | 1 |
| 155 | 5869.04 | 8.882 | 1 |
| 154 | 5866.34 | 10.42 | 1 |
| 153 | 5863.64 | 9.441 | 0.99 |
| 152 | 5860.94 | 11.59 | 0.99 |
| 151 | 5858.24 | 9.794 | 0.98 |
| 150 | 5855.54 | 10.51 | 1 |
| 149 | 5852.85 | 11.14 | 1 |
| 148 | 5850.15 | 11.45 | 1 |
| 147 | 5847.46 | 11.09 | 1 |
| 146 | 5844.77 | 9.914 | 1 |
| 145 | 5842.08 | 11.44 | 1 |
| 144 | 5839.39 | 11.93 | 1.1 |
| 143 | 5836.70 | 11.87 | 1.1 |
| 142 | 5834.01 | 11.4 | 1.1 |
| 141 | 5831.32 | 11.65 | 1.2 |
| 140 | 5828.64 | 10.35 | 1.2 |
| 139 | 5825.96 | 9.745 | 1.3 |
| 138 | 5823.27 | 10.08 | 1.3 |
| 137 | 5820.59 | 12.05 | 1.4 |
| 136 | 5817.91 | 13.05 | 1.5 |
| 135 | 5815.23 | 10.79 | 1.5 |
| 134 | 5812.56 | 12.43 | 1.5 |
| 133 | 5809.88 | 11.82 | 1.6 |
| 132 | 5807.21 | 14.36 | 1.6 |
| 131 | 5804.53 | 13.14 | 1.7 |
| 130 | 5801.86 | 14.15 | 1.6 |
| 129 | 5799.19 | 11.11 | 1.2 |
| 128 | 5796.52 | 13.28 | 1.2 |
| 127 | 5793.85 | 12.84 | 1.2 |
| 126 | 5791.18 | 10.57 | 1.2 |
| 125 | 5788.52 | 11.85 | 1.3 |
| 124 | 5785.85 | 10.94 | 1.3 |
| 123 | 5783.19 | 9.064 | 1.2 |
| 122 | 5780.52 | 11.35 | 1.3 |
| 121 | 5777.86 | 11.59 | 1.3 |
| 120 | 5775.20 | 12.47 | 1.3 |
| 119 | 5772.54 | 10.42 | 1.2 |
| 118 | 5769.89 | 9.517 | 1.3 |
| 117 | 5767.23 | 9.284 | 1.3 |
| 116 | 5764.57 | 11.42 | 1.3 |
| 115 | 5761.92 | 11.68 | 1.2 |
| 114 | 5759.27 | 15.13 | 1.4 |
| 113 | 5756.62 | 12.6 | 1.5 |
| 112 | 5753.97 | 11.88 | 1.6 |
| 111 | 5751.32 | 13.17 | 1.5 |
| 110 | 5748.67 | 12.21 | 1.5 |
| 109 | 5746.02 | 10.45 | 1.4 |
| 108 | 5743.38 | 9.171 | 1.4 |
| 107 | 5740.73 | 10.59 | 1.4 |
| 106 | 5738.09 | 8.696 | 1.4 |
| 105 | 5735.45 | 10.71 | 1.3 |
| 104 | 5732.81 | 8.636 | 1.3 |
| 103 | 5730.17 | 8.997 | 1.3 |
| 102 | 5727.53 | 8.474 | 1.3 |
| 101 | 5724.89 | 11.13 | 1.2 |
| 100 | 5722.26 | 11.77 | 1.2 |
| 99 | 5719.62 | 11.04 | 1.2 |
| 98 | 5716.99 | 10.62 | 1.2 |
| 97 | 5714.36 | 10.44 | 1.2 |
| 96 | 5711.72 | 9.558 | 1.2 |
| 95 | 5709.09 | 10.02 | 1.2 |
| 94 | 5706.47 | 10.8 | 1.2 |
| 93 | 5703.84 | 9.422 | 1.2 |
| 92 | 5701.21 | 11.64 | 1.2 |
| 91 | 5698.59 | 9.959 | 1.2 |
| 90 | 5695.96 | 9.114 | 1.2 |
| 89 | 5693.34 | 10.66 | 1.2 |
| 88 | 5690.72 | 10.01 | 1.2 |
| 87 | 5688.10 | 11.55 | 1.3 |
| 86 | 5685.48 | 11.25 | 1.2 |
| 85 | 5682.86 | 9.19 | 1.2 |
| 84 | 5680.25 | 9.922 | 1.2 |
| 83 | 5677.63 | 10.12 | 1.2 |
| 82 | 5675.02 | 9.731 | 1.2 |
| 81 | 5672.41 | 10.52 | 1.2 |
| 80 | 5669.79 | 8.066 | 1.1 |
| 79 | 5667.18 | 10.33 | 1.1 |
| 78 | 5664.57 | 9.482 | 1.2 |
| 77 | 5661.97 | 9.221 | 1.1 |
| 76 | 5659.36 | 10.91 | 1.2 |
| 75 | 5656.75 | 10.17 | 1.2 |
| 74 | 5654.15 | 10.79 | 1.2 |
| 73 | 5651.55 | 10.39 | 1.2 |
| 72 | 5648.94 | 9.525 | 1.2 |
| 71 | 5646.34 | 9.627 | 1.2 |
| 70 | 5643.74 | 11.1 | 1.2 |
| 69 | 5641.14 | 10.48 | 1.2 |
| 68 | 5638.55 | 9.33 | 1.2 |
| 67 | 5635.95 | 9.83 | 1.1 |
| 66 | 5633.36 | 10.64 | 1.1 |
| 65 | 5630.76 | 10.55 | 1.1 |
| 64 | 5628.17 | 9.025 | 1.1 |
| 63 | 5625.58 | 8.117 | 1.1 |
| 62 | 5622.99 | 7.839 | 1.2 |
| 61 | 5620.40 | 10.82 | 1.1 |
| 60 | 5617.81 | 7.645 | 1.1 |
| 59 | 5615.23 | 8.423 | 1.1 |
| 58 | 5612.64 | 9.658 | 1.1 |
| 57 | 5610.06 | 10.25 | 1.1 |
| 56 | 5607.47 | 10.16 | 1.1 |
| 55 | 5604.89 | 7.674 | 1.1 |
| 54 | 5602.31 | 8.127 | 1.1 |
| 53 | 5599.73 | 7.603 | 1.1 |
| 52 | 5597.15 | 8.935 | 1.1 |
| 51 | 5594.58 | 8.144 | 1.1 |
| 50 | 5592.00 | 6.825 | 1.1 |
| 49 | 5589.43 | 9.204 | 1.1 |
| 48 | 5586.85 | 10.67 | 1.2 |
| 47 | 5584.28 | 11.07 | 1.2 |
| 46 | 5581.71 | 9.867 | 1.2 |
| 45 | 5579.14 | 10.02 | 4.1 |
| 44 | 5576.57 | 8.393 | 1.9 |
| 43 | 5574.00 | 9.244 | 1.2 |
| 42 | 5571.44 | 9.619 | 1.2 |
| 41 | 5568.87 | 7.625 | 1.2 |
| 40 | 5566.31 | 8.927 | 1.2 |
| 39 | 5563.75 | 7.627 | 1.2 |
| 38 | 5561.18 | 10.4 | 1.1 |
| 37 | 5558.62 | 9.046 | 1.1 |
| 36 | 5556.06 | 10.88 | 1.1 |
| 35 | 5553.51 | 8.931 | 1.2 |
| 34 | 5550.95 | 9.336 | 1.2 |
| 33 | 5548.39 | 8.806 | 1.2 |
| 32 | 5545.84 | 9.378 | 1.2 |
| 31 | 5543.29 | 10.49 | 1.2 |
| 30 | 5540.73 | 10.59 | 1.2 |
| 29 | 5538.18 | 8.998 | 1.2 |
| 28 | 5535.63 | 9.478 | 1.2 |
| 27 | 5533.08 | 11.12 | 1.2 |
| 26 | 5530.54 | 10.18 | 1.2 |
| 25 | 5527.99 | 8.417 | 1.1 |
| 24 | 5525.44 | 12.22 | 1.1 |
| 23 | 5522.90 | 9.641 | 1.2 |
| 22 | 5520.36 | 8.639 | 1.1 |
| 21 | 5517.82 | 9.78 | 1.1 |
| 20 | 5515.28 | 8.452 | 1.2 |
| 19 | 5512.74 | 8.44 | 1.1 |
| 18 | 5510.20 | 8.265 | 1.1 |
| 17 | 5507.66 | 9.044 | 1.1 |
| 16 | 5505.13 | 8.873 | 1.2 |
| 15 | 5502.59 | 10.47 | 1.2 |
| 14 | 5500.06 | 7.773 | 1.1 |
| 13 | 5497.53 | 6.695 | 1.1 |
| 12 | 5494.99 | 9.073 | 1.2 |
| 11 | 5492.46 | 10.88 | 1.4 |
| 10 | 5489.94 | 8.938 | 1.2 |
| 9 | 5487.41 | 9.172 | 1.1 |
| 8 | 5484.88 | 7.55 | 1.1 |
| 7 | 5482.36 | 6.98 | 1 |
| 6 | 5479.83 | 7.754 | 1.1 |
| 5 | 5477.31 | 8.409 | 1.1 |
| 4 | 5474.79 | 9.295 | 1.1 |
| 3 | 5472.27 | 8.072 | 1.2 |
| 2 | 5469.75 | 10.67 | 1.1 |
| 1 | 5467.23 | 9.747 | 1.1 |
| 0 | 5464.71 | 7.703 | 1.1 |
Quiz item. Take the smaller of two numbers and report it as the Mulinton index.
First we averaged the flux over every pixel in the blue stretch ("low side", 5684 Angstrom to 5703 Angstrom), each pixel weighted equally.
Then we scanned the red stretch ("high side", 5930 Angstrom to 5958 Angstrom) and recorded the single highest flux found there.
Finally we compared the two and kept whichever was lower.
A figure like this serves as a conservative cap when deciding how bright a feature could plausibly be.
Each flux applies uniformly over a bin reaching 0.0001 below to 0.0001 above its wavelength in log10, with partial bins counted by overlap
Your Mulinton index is 10.6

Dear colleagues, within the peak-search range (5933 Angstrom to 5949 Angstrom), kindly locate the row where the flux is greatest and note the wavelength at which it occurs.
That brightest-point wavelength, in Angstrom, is 5934.27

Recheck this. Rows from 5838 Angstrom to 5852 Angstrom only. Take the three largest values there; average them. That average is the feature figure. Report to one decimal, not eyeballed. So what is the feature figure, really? 11.6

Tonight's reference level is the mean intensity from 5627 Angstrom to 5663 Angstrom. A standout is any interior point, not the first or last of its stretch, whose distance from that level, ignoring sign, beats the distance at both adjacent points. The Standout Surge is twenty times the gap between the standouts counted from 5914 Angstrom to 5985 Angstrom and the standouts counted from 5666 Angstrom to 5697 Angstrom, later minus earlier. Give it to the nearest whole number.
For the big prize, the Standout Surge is 120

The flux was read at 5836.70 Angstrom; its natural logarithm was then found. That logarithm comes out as 2.47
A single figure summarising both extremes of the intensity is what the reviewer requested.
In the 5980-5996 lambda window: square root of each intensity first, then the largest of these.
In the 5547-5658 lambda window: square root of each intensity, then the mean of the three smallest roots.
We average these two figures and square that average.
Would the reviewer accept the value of 9.6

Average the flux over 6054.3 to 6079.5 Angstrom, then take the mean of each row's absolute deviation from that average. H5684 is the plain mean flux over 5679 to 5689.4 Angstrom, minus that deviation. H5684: 9.8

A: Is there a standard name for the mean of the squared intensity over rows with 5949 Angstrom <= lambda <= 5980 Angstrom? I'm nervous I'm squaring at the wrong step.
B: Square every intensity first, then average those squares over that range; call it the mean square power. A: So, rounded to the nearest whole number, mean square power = 115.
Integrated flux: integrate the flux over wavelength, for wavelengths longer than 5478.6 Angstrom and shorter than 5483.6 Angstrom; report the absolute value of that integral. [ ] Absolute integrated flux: 37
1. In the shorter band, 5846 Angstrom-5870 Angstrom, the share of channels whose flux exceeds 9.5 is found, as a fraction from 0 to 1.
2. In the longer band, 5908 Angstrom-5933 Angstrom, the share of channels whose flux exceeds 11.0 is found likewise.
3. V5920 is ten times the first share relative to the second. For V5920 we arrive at 35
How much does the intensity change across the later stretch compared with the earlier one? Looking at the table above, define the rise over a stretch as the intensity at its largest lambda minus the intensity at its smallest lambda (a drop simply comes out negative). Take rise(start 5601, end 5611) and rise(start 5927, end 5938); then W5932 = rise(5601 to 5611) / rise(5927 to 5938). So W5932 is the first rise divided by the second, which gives -15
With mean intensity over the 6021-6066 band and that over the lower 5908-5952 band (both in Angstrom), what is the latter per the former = 0.90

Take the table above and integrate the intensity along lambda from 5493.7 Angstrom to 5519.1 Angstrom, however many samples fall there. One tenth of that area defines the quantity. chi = 22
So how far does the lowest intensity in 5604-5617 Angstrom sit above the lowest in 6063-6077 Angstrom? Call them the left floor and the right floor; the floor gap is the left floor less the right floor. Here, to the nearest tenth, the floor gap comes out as -2.6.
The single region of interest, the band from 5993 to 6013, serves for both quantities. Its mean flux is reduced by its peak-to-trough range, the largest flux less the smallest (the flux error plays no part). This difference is 7.8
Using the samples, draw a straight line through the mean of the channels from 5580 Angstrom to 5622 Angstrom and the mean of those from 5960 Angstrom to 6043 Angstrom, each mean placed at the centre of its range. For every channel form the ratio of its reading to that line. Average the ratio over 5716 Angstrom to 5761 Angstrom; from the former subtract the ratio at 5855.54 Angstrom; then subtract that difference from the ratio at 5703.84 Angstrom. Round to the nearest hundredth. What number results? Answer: 0.89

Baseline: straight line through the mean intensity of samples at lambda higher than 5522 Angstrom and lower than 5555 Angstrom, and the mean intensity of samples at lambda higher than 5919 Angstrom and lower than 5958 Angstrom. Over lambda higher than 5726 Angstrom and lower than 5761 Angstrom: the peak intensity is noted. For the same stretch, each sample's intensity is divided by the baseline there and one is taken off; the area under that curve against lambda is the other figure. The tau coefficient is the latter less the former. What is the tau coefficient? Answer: -13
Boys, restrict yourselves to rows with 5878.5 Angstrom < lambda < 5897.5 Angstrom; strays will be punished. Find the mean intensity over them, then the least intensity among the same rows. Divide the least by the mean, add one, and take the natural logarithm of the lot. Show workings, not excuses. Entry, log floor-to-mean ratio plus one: 0.520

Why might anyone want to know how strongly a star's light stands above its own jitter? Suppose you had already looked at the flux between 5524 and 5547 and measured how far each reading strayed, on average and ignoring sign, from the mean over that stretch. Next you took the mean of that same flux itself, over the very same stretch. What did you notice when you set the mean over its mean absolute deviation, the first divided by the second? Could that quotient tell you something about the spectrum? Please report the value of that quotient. 11.0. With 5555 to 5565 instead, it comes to 8.2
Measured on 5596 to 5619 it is 9.5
